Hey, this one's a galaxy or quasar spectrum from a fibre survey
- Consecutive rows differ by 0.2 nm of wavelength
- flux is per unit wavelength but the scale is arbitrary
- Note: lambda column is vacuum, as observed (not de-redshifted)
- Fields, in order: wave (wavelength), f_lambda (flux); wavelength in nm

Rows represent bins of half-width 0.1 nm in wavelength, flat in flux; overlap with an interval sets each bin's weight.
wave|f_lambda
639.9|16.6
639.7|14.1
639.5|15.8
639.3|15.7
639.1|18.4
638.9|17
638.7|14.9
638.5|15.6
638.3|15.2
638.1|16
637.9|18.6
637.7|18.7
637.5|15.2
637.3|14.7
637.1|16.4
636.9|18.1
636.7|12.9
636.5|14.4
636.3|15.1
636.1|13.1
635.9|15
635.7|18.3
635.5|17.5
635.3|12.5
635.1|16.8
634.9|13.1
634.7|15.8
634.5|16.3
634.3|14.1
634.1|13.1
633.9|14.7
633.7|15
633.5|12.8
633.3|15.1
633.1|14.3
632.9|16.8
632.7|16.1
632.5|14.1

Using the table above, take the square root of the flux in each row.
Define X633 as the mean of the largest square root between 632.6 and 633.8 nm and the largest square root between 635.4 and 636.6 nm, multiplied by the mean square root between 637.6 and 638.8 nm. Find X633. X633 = 17.0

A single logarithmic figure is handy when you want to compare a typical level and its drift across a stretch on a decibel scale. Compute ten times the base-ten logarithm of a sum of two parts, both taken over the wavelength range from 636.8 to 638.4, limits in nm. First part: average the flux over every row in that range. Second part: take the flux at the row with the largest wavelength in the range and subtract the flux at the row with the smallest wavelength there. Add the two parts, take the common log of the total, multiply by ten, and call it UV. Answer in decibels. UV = 11.4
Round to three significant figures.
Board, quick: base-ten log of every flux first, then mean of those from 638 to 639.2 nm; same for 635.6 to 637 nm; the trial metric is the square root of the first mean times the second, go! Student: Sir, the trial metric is 1.19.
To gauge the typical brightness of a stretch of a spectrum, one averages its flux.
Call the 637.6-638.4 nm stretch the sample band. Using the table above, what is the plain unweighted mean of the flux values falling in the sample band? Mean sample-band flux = 17.1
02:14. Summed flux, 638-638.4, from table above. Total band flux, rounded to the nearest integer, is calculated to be 31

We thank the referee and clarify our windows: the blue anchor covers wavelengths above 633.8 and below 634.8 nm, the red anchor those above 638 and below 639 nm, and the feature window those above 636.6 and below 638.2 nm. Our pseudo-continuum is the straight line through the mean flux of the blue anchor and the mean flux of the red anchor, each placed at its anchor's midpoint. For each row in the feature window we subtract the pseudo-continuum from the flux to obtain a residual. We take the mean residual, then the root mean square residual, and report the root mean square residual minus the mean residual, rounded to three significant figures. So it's 1.23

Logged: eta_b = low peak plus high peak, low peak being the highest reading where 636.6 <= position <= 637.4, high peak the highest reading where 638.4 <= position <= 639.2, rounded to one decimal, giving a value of 36.5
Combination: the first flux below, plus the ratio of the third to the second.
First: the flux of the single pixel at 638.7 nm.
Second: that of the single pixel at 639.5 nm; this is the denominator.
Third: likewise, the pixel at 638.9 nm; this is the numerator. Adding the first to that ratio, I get 16.0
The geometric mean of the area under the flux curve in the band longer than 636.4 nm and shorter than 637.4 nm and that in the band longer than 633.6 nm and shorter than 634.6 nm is 15.0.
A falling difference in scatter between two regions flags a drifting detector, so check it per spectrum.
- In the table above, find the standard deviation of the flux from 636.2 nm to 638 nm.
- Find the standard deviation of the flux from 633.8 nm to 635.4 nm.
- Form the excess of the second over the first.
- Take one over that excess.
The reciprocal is -2.3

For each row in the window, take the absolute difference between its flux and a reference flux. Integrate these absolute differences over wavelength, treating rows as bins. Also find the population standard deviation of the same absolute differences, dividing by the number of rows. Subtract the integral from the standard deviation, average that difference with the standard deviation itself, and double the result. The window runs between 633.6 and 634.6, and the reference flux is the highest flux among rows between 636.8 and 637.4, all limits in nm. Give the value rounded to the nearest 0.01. -1.35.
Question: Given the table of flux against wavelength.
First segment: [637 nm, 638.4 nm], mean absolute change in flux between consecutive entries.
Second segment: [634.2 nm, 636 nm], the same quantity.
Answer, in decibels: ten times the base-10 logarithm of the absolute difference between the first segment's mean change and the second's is 1.1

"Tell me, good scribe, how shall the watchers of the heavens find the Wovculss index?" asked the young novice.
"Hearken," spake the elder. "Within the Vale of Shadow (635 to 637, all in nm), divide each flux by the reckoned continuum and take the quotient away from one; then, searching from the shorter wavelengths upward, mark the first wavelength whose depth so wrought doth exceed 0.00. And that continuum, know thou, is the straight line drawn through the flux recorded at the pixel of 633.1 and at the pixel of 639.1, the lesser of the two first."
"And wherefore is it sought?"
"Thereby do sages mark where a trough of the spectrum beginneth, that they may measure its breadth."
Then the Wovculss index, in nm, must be 635.3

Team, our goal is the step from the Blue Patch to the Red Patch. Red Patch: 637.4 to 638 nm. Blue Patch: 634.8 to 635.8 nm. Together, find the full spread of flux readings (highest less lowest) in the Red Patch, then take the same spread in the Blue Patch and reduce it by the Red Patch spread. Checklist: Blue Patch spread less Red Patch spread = 2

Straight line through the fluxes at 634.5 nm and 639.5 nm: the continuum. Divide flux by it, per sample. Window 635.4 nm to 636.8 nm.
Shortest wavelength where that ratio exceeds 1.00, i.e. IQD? 635.5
